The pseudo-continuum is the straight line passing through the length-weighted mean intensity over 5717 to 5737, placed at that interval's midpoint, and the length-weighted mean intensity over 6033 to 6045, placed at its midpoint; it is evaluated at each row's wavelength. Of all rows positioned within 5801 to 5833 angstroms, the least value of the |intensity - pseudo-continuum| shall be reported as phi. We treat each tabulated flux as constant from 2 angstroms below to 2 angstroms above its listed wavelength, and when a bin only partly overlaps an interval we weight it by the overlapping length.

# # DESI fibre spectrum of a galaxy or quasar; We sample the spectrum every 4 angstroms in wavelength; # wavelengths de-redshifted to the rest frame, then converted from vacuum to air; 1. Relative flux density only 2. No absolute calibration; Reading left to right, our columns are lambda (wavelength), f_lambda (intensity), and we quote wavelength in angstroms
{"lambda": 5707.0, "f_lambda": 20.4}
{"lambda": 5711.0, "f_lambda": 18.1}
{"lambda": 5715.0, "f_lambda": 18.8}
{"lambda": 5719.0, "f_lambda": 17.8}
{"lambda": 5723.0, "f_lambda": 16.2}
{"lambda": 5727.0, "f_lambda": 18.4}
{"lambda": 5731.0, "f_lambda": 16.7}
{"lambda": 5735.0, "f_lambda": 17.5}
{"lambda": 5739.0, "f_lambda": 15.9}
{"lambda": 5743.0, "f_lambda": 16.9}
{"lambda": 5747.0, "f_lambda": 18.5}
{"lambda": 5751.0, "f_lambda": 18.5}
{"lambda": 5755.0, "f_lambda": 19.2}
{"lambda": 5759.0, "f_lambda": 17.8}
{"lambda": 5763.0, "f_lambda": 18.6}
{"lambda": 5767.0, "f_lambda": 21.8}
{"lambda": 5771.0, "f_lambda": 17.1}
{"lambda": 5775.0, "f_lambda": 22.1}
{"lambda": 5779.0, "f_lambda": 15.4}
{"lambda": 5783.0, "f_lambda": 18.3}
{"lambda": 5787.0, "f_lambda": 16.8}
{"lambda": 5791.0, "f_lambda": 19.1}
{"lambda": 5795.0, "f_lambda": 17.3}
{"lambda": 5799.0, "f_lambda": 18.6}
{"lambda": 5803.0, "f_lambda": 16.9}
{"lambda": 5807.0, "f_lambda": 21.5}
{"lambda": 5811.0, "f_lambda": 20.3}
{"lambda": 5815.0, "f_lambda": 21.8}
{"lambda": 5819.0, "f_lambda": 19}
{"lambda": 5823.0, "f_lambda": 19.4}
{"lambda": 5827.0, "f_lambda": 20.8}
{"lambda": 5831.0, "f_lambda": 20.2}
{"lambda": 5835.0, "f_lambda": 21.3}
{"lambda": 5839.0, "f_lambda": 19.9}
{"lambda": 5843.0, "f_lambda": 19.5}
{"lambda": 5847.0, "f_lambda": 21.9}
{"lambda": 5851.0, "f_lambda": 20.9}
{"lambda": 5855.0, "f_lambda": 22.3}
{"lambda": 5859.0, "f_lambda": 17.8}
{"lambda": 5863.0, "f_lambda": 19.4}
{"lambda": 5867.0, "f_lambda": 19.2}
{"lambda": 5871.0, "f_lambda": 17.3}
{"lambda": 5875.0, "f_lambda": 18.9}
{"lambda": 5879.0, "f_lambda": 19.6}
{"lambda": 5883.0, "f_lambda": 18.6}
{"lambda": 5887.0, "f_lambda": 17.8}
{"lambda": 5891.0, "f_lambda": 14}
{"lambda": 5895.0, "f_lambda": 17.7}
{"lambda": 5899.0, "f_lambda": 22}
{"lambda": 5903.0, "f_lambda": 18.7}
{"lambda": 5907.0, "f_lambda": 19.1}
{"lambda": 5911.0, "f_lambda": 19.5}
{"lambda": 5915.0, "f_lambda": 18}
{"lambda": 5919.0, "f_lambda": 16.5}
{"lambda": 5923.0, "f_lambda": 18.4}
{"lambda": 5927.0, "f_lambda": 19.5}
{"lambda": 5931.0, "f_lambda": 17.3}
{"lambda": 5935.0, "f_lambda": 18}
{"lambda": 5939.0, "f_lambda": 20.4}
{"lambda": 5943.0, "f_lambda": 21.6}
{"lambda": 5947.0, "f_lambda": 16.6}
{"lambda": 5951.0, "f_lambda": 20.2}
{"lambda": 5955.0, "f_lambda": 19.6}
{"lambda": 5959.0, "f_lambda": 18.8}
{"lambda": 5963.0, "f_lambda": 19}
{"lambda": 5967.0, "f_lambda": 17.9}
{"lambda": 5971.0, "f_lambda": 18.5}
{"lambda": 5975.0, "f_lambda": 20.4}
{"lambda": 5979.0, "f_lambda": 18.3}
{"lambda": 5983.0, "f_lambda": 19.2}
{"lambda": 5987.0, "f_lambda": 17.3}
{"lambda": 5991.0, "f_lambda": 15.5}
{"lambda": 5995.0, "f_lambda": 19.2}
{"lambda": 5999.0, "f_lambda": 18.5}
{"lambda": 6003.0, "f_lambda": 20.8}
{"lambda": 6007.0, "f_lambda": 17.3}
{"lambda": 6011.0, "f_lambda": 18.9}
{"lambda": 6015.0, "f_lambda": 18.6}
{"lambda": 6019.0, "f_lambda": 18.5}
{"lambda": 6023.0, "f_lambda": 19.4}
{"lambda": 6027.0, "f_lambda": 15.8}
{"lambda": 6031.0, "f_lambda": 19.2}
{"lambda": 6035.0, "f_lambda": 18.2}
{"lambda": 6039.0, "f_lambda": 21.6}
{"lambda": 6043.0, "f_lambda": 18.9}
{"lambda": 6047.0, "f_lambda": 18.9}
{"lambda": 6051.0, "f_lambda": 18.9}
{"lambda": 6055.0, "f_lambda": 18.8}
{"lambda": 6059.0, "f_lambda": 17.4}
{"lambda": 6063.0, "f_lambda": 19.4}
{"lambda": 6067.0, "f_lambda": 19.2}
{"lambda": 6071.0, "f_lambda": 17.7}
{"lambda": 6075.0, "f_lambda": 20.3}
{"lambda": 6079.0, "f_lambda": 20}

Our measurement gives 1.0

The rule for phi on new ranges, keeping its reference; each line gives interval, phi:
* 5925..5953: 0.7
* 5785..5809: 0.5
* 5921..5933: 0.3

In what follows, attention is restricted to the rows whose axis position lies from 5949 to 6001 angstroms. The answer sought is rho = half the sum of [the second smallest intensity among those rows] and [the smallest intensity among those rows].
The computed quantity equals 16.40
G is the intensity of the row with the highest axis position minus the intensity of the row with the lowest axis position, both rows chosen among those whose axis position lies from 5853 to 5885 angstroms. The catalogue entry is -3.7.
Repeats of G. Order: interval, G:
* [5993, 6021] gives -0.7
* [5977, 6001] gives 0.2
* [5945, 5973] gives 1.9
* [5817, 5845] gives 0.5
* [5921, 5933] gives -1.1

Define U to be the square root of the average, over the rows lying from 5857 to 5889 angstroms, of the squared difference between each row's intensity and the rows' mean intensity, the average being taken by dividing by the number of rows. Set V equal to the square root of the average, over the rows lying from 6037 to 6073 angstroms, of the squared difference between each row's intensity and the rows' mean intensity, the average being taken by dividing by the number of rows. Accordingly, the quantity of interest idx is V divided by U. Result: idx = 1.41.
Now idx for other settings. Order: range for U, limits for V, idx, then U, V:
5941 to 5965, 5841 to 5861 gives 1.09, 1.5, 1.65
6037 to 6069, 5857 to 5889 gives 0.73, 1.1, 0.79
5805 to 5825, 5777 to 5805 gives 1.06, 1.1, 1.18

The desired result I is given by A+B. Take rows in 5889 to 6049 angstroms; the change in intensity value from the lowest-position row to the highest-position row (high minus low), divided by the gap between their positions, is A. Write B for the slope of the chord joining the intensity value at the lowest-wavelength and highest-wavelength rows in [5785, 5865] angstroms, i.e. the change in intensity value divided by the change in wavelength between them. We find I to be 0.07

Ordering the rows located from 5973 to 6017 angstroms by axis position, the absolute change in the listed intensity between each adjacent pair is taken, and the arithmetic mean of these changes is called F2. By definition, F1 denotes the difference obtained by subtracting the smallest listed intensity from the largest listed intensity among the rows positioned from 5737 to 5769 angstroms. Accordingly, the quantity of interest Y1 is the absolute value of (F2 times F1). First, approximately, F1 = 5.9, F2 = 1.88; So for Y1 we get 11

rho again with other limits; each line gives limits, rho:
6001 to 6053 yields 16.55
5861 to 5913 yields 15.65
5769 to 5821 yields 16.10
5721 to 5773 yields 16.05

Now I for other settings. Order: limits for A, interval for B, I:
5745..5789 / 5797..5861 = -0.06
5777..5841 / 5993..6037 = 0.05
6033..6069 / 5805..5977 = 0.02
